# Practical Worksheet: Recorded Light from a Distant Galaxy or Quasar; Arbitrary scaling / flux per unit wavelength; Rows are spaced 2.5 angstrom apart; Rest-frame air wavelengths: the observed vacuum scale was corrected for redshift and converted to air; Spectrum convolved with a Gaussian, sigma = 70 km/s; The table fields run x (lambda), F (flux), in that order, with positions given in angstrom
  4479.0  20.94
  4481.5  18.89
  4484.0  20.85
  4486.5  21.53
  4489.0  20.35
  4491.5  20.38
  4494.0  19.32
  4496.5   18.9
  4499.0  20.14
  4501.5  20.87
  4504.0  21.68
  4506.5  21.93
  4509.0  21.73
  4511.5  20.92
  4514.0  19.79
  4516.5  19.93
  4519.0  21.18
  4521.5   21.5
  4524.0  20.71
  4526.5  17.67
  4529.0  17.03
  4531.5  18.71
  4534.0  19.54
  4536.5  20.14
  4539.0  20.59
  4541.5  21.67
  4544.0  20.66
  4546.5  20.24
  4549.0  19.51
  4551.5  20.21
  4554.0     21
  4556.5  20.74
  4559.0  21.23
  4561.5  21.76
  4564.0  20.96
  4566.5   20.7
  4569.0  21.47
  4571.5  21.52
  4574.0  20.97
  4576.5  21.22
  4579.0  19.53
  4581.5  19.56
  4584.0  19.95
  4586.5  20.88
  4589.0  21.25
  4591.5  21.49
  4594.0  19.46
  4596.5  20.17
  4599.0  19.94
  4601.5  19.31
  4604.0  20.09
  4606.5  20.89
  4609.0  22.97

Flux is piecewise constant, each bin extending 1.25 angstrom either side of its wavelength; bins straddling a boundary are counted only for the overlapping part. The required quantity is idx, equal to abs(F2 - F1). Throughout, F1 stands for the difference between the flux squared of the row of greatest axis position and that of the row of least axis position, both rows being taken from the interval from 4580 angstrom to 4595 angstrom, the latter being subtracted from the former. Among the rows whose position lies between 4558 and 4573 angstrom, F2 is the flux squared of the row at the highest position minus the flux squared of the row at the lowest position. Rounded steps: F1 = -4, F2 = 12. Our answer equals 16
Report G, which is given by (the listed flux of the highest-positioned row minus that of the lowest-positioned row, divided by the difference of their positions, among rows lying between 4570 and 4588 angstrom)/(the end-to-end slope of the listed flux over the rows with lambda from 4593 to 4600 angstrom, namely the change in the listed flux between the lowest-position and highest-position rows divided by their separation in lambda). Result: 0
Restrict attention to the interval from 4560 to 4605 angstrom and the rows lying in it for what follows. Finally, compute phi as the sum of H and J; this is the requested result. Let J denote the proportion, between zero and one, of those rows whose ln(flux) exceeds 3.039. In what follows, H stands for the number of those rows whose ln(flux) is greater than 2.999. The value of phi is 12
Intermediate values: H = 12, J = 0.44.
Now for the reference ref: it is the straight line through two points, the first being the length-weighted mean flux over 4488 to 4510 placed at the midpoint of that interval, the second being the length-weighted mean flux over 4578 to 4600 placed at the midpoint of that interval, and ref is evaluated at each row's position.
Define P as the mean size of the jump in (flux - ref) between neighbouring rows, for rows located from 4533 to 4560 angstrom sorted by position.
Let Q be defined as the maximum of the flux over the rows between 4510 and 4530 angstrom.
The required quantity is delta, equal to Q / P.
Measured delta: 33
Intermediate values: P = 0.65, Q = 21.5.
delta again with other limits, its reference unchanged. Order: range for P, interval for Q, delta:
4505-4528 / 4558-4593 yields 23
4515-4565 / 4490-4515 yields 25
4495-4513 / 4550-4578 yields 32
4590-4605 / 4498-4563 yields 25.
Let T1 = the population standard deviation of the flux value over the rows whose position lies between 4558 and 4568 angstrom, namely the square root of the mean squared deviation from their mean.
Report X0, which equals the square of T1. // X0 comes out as 0.15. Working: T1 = 0.39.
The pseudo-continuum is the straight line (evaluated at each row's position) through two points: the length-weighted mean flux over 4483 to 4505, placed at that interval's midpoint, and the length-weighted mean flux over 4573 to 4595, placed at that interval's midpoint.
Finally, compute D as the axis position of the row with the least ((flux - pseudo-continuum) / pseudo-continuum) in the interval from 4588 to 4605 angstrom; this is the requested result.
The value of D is 4601.5 angstrom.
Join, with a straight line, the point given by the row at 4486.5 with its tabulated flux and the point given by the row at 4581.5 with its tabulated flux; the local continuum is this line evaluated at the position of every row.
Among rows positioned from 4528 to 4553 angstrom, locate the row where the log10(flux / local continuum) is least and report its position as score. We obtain 4529.0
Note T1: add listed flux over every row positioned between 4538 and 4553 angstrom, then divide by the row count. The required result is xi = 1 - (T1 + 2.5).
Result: -22.0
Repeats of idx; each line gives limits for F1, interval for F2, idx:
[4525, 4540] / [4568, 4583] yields 190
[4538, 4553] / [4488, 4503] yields 37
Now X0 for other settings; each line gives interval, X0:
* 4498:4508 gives 0.50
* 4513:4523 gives 0.56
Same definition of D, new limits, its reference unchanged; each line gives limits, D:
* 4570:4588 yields 4579.0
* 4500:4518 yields 4514.0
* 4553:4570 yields 4566.5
